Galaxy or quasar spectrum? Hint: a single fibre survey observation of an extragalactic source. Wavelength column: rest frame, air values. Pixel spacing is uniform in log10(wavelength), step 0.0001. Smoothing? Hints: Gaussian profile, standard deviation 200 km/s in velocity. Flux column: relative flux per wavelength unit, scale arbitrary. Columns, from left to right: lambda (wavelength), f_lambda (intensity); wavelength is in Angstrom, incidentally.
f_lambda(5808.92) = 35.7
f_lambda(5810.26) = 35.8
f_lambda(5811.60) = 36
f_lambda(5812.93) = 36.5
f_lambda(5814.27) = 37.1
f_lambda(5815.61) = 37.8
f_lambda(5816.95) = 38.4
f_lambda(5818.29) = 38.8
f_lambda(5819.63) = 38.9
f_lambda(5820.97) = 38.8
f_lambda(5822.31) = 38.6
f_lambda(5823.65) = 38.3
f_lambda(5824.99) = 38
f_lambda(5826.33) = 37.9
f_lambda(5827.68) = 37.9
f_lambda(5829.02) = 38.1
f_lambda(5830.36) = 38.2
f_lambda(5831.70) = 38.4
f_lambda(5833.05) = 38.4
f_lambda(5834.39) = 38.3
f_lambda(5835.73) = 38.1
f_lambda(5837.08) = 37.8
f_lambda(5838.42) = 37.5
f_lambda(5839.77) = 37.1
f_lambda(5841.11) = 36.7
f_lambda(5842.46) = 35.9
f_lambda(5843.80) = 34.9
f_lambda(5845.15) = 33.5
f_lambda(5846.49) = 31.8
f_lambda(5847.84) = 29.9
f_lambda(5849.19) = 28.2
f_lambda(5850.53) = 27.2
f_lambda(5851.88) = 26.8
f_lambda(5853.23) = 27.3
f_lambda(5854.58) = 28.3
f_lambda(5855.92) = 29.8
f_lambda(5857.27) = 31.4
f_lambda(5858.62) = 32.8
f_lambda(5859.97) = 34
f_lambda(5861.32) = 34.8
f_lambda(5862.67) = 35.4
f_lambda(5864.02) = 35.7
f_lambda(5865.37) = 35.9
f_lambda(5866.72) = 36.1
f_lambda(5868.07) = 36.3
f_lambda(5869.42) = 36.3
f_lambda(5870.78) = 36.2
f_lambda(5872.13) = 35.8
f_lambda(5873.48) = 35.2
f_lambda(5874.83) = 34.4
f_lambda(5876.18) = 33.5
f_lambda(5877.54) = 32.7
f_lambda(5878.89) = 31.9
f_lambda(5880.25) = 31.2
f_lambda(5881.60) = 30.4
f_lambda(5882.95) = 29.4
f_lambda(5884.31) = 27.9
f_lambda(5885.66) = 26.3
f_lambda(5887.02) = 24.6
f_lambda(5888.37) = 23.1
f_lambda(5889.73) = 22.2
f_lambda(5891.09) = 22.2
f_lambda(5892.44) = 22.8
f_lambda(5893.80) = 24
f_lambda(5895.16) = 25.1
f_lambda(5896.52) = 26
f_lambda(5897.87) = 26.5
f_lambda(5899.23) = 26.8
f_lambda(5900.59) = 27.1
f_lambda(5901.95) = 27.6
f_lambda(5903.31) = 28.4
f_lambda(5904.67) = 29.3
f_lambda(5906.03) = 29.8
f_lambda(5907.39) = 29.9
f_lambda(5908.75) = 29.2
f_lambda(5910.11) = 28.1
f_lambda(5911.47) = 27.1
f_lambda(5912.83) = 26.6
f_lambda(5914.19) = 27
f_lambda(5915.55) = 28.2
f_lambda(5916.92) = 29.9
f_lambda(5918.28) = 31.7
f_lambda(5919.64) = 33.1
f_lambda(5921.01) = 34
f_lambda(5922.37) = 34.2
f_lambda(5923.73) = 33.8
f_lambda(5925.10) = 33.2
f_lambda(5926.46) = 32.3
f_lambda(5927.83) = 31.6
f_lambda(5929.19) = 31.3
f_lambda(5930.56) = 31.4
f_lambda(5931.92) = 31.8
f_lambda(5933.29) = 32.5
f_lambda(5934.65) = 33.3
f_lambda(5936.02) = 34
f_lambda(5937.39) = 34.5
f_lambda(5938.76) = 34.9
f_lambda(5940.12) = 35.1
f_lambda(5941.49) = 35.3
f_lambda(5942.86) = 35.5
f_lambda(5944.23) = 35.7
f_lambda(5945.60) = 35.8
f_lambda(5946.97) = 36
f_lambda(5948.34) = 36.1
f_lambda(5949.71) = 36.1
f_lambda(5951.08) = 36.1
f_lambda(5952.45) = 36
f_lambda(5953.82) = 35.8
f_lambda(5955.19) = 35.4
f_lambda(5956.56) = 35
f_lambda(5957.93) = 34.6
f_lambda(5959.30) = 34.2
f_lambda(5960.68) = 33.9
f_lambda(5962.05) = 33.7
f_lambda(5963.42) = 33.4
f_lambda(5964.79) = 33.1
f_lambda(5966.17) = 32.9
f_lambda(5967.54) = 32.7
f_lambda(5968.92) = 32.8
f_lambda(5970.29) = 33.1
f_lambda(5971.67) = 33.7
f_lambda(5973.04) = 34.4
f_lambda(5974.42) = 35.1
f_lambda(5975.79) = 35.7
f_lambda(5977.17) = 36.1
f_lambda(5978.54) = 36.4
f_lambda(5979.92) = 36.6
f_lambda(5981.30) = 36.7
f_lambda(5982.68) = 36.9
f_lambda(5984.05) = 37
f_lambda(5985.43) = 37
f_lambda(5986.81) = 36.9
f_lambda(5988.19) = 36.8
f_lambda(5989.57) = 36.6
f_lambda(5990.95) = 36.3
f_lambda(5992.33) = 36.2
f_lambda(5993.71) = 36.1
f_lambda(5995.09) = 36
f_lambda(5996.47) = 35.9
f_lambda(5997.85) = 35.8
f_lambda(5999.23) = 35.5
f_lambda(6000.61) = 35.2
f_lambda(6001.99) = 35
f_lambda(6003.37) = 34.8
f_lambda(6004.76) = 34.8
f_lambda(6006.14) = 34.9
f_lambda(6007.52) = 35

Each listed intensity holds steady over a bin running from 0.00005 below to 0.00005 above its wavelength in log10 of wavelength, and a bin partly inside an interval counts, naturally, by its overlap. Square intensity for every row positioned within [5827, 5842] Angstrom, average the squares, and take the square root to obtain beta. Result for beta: 37.9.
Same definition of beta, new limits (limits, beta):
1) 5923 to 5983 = 34.5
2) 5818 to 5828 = 38.4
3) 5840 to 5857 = 31.0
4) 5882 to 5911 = 26.6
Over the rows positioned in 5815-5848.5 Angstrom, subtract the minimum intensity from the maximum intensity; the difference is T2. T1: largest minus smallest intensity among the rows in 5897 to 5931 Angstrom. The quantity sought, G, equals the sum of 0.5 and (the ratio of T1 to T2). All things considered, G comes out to 1.4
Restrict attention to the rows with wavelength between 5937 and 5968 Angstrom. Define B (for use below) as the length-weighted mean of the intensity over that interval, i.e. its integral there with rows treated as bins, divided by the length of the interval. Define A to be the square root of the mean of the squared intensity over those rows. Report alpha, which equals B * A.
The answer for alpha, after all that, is 1217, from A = 34.9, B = 34.9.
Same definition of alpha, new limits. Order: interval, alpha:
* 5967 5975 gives 1131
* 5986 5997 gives 1321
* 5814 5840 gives 1454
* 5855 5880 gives 1177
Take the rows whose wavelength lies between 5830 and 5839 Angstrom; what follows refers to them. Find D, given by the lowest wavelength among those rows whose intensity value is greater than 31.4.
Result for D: 5830.36 Angstrom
